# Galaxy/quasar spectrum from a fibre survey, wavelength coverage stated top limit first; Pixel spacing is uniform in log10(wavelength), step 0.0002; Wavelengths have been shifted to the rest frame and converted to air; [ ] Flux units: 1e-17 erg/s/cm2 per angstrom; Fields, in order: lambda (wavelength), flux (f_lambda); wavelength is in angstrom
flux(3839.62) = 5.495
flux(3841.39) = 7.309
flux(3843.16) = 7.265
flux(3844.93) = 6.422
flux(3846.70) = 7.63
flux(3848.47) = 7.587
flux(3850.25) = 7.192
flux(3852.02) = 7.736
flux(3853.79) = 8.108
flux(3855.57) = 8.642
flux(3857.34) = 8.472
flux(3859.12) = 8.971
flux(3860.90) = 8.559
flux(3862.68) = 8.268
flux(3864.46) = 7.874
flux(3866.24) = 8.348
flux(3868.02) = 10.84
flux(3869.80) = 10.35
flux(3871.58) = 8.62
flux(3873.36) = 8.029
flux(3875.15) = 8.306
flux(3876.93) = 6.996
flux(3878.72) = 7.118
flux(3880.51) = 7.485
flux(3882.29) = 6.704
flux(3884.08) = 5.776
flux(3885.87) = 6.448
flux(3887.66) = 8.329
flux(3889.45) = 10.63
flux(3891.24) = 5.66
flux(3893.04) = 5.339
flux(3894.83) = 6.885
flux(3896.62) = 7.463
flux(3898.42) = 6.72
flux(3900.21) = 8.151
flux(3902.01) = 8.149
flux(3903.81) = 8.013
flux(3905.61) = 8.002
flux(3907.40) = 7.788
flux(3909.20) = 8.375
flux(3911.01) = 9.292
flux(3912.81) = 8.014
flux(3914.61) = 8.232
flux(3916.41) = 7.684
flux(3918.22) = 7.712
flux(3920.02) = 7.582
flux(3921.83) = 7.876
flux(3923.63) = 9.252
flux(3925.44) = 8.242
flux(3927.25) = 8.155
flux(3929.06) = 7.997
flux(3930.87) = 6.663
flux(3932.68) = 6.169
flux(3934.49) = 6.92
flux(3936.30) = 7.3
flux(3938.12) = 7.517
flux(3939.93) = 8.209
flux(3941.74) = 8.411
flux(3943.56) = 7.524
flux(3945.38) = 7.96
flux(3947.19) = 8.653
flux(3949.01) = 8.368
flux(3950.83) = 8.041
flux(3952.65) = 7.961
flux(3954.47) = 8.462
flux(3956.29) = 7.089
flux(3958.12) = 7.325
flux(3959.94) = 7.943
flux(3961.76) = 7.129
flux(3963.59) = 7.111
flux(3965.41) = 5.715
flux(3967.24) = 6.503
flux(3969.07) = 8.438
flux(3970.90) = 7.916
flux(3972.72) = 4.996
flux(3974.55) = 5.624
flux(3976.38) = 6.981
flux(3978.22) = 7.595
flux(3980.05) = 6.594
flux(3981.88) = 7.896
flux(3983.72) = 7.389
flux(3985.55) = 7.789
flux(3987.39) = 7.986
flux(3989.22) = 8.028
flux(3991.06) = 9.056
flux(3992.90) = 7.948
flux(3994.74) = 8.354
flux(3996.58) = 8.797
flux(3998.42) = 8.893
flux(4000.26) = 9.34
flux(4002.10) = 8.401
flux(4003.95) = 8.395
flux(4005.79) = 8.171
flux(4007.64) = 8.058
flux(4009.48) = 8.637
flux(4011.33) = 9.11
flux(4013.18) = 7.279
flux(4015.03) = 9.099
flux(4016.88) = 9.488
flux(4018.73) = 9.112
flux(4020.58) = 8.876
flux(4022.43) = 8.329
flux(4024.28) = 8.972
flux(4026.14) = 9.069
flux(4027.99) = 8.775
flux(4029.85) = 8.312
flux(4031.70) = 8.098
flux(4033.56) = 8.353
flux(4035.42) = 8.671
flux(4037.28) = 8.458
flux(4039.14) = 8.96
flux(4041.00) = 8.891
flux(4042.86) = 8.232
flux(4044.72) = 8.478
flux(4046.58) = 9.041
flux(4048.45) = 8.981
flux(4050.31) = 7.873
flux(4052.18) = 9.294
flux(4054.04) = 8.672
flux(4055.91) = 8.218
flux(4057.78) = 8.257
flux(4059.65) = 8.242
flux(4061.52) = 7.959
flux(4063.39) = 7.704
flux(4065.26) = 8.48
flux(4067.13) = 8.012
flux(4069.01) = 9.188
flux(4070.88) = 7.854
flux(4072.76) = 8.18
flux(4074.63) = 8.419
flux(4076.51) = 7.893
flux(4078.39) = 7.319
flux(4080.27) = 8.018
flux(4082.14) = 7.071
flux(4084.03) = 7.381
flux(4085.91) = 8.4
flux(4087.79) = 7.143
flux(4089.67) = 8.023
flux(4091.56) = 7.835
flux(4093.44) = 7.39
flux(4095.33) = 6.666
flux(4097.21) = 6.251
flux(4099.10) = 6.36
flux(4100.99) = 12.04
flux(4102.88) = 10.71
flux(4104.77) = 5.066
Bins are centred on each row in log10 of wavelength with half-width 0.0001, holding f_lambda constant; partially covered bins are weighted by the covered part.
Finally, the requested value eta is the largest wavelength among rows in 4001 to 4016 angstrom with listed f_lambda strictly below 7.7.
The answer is 4013.18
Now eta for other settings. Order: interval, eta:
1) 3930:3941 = 3938.12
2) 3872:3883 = 3882.29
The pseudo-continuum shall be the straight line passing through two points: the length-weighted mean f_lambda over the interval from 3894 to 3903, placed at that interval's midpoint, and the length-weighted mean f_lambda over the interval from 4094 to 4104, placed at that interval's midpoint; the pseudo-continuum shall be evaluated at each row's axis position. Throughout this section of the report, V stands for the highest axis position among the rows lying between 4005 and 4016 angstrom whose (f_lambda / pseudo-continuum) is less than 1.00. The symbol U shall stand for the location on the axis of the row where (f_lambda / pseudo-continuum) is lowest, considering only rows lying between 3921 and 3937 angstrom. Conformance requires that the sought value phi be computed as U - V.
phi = -80.5 angstrom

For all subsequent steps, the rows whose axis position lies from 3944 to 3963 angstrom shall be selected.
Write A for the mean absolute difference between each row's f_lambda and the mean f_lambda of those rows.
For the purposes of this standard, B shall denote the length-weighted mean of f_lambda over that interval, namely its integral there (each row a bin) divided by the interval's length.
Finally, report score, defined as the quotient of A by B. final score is 0.054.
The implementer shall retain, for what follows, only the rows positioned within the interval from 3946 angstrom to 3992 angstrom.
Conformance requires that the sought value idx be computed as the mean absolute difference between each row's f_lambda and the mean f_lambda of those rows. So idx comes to 0.77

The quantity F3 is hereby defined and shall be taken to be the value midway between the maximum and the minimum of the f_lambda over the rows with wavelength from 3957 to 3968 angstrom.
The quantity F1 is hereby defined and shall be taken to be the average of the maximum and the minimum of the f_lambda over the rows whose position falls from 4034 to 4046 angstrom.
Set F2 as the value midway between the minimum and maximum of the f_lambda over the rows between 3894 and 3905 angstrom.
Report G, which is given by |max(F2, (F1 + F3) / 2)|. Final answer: 7.7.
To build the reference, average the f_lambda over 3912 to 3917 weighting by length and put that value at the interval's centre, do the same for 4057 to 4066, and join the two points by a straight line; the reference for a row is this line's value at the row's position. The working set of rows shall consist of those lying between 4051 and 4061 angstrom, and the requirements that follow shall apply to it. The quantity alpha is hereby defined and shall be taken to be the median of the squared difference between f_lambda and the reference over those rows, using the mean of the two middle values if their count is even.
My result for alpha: 0.0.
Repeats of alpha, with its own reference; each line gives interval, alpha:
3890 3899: 1.6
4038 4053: 0.7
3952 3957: 0.2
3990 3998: 0.3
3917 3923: 0.1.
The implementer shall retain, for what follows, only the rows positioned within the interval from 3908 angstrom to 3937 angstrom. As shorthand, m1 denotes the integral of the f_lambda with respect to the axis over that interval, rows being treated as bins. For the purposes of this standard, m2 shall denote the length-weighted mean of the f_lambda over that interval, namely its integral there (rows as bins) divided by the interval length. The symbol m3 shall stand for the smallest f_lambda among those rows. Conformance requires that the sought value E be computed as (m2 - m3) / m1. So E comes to 0.007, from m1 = 227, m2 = 7.84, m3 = 6.169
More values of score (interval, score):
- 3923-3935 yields 0.118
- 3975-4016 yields 0.071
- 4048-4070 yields 0.051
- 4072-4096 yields 0.061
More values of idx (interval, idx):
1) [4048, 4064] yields 0.42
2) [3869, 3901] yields 1.10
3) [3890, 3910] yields 0.85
